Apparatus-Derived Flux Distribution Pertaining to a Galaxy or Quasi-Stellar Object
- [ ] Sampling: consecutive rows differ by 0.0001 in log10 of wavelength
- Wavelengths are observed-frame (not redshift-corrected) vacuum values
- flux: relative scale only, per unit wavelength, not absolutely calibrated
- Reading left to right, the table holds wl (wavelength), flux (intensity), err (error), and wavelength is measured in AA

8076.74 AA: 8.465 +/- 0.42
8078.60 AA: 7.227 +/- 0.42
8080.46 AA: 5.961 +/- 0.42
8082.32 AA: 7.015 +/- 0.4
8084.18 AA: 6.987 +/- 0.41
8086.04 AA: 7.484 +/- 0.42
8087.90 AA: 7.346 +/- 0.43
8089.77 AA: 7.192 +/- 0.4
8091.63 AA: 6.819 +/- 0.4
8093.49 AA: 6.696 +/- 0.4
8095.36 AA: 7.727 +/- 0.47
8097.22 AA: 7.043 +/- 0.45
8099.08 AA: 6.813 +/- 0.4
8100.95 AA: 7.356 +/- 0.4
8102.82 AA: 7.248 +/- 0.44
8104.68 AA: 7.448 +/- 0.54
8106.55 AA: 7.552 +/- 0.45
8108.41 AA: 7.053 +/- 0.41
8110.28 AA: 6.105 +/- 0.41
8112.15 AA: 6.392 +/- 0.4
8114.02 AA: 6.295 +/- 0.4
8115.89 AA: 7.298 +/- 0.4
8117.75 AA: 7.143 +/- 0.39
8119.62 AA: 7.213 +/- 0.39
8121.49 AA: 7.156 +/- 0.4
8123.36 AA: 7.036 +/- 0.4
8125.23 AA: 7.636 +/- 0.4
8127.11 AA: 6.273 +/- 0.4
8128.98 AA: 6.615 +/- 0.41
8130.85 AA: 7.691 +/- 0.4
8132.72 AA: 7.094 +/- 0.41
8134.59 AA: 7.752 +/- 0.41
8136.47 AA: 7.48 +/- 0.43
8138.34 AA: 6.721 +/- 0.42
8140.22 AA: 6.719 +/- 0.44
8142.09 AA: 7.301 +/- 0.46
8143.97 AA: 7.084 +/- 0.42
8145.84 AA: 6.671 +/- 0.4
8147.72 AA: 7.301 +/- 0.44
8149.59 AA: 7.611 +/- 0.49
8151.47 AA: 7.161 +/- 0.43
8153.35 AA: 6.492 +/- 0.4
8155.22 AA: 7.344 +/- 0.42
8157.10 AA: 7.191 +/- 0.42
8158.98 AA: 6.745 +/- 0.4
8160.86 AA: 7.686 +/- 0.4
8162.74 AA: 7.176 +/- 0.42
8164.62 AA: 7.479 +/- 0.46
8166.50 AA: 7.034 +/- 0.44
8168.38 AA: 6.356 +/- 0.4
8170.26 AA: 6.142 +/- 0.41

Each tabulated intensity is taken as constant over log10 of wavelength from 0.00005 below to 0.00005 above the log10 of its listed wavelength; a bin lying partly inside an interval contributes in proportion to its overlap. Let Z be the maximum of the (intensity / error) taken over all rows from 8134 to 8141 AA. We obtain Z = 18.9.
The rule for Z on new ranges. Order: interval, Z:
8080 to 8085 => 17.5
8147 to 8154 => 16.7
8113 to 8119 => 18.3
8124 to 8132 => 19.2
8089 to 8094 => 18.0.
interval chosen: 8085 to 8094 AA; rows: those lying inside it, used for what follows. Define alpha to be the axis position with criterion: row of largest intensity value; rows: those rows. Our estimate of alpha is 8086.04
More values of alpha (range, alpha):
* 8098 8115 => 8106.55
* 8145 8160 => 8149.59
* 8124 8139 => 8134.59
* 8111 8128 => 8125.23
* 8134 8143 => 8134.59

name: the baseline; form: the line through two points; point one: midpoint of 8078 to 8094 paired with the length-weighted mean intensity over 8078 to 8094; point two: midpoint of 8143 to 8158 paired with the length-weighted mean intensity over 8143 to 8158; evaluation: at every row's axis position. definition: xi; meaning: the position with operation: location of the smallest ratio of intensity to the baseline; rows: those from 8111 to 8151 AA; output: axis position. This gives 8127.11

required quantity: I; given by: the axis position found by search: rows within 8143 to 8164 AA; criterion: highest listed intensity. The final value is 8160.86 AA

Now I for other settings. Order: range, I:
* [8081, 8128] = 8095.36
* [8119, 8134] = 8130.85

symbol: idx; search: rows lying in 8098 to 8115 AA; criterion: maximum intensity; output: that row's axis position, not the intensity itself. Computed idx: 8106.55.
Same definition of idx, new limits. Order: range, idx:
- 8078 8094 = 8086.04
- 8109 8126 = 8125.23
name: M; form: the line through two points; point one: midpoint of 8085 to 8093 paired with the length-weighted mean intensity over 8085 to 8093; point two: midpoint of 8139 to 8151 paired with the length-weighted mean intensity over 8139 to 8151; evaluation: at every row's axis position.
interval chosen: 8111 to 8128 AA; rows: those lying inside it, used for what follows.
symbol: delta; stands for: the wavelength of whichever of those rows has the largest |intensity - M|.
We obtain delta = 8127.11 AA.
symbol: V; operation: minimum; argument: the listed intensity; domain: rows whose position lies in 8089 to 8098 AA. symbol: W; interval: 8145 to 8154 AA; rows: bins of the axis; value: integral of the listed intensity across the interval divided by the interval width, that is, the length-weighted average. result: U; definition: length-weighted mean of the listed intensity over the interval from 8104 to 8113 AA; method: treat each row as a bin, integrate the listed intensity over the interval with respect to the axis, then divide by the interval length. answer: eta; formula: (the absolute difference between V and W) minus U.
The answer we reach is -6.5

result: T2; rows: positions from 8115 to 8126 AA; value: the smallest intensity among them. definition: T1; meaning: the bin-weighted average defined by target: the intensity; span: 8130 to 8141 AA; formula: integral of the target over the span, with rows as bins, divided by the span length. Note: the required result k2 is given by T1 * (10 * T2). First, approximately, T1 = 7.24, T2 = 7.036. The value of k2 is 510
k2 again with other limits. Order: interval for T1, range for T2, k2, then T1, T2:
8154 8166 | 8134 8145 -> 487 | 7.24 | 6.719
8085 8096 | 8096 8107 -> 490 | 7.19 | 6.813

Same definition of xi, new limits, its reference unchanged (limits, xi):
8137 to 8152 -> 8145.84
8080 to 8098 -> 8080.46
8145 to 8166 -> 8153.35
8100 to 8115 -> 8110.28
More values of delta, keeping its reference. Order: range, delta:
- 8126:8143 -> 8127.11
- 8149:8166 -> 8153.35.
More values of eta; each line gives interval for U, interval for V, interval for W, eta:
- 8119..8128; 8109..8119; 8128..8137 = -5.8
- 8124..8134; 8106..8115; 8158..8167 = -6.0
